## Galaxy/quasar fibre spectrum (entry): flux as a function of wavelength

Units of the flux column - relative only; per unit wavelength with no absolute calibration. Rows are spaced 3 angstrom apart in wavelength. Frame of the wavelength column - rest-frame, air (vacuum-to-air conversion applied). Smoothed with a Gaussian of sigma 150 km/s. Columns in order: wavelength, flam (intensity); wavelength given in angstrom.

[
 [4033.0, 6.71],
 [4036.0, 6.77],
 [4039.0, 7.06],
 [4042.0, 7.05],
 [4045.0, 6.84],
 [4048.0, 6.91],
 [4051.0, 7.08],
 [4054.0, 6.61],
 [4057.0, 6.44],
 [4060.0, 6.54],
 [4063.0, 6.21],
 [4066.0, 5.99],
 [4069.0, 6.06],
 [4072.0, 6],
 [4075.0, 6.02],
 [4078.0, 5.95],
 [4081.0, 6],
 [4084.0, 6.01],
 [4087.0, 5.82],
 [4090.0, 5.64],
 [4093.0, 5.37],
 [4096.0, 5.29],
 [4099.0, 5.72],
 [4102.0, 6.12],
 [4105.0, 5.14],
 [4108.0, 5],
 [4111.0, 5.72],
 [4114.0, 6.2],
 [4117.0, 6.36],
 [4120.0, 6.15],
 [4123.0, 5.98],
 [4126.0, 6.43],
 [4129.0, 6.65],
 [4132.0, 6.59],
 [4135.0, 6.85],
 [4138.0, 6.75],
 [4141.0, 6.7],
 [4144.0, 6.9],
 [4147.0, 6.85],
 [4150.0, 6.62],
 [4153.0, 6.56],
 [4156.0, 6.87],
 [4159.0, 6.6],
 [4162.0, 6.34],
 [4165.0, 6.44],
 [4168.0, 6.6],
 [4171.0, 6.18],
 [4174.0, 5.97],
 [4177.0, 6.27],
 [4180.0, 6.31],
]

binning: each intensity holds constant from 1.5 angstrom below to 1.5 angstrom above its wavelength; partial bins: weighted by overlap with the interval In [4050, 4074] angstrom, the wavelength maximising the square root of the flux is 4051.0 angstrom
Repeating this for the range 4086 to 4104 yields 4102.0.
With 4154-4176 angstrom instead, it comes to 4156.0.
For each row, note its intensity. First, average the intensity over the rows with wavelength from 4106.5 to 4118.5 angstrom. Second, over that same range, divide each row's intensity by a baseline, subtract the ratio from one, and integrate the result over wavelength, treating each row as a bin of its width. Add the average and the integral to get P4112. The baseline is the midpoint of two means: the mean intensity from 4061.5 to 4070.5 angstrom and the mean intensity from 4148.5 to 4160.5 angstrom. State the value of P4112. 6.9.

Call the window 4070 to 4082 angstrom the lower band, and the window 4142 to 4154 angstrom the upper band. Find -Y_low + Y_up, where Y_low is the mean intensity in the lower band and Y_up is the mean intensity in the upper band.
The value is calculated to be 0.7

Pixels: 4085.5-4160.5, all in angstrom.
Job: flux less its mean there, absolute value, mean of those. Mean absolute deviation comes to 0.50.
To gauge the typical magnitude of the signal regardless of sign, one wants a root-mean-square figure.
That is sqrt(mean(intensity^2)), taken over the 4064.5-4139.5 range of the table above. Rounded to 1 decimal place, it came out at 6.0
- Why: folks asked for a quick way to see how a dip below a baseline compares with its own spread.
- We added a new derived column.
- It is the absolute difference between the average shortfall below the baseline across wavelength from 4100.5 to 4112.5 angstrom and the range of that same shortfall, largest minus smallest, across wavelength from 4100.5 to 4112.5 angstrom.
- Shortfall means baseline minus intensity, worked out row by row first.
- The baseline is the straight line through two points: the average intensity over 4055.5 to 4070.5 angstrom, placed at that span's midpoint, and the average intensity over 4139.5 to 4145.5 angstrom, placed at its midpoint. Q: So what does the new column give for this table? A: 0.11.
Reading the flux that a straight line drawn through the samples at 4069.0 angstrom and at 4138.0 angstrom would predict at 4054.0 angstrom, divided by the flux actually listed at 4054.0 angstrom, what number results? 0.89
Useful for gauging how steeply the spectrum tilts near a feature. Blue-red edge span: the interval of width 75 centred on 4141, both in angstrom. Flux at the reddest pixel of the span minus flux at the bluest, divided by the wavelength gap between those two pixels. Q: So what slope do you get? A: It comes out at 0.016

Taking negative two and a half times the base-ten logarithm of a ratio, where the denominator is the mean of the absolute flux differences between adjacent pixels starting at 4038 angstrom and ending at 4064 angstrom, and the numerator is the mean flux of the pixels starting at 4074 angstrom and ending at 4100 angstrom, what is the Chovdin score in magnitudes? -3.7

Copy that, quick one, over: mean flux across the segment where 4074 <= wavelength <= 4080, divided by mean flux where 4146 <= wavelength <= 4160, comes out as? 0.89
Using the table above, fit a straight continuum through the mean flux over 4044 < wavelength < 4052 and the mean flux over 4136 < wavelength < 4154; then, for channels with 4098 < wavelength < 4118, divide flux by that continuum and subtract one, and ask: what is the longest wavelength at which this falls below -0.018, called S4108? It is 4117.0 angstrom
